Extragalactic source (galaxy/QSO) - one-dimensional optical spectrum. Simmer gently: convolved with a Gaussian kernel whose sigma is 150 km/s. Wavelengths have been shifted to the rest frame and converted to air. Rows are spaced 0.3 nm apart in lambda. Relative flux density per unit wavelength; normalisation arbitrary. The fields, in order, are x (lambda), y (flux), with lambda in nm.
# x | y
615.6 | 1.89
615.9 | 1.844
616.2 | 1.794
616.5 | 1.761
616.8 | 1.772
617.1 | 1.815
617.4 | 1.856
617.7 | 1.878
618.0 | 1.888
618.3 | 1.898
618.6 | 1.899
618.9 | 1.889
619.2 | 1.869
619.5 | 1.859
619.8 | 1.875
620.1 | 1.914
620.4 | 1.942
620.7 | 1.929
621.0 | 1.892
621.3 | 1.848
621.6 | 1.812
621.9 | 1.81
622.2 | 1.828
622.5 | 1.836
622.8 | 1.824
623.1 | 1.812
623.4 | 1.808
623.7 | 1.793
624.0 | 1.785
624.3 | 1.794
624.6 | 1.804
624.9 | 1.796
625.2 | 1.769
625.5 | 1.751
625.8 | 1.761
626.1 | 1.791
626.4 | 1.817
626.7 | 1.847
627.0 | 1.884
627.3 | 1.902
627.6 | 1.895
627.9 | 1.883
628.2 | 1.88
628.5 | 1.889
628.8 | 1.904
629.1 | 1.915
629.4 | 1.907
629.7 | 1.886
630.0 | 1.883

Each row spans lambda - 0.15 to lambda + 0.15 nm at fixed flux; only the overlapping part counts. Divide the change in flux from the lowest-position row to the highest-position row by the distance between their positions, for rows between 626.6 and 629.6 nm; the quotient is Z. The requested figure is 0.022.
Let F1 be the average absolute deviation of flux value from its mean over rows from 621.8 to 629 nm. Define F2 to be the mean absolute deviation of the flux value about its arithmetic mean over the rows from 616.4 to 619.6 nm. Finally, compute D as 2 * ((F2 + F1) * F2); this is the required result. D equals 0.0060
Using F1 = 0.039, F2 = 0.0384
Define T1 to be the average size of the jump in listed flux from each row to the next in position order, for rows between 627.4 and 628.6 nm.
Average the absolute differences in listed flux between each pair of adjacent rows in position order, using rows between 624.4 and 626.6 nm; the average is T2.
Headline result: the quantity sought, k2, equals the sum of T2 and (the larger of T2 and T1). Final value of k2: 0.0397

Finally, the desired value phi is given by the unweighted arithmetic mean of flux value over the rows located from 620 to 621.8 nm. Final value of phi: 1.89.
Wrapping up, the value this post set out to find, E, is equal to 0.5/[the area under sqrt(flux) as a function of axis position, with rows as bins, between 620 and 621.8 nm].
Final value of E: 0.202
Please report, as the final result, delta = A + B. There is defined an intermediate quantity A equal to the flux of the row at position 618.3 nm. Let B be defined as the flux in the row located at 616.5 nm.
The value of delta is 3.66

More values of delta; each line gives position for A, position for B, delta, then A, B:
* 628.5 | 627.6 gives 3.78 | 1.889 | 1.895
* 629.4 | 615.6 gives 3.80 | 1.907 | 1.89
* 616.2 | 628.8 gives 3.70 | 1.794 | 1.904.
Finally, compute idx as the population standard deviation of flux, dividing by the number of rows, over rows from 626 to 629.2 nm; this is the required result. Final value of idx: 0.037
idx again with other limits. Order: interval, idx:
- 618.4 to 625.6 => 0.051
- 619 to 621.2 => 0.029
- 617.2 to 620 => 0.015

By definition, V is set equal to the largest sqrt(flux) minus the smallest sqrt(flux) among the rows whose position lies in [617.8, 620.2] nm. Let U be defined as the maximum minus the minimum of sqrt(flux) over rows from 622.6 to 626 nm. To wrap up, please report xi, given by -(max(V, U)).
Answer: -0.027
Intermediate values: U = 0.027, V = 0.020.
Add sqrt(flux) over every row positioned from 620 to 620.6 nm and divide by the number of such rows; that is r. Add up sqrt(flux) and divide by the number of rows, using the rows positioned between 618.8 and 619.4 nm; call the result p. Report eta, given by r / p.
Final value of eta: 1.01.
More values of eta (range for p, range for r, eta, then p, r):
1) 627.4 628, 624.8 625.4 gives 0.97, 1.37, 1.34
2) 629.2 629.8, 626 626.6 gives 0.98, 1.38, 1.34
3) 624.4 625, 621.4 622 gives 1.00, 1.34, 1.35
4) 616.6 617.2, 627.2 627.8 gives 1.03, 1.34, 1.38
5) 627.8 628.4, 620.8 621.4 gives 1.00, 1.37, 1.37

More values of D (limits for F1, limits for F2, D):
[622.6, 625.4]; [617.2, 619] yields 0.0006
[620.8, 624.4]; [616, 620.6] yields 0.0051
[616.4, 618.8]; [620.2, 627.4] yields 0.0068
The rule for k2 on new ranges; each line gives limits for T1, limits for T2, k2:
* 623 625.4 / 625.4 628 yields 0.0425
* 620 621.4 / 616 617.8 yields 0.0605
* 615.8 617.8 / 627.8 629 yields 0.0423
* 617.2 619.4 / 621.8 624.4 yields 0.0229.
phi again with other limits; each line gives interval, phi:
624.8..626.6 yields 1.78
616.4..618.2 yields 1.83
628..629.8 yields 1.90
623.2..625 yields 1.80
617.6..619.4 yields 1.89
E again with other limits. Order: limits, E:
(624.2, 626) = 0.208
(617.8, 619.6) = 0.202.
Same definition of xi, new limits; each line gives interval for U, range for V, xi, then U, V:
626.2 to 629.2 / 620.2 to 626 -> -0.070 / 0.036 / 0.070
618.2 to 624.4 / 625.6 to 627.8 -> -0.058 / 0.058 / 0.052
